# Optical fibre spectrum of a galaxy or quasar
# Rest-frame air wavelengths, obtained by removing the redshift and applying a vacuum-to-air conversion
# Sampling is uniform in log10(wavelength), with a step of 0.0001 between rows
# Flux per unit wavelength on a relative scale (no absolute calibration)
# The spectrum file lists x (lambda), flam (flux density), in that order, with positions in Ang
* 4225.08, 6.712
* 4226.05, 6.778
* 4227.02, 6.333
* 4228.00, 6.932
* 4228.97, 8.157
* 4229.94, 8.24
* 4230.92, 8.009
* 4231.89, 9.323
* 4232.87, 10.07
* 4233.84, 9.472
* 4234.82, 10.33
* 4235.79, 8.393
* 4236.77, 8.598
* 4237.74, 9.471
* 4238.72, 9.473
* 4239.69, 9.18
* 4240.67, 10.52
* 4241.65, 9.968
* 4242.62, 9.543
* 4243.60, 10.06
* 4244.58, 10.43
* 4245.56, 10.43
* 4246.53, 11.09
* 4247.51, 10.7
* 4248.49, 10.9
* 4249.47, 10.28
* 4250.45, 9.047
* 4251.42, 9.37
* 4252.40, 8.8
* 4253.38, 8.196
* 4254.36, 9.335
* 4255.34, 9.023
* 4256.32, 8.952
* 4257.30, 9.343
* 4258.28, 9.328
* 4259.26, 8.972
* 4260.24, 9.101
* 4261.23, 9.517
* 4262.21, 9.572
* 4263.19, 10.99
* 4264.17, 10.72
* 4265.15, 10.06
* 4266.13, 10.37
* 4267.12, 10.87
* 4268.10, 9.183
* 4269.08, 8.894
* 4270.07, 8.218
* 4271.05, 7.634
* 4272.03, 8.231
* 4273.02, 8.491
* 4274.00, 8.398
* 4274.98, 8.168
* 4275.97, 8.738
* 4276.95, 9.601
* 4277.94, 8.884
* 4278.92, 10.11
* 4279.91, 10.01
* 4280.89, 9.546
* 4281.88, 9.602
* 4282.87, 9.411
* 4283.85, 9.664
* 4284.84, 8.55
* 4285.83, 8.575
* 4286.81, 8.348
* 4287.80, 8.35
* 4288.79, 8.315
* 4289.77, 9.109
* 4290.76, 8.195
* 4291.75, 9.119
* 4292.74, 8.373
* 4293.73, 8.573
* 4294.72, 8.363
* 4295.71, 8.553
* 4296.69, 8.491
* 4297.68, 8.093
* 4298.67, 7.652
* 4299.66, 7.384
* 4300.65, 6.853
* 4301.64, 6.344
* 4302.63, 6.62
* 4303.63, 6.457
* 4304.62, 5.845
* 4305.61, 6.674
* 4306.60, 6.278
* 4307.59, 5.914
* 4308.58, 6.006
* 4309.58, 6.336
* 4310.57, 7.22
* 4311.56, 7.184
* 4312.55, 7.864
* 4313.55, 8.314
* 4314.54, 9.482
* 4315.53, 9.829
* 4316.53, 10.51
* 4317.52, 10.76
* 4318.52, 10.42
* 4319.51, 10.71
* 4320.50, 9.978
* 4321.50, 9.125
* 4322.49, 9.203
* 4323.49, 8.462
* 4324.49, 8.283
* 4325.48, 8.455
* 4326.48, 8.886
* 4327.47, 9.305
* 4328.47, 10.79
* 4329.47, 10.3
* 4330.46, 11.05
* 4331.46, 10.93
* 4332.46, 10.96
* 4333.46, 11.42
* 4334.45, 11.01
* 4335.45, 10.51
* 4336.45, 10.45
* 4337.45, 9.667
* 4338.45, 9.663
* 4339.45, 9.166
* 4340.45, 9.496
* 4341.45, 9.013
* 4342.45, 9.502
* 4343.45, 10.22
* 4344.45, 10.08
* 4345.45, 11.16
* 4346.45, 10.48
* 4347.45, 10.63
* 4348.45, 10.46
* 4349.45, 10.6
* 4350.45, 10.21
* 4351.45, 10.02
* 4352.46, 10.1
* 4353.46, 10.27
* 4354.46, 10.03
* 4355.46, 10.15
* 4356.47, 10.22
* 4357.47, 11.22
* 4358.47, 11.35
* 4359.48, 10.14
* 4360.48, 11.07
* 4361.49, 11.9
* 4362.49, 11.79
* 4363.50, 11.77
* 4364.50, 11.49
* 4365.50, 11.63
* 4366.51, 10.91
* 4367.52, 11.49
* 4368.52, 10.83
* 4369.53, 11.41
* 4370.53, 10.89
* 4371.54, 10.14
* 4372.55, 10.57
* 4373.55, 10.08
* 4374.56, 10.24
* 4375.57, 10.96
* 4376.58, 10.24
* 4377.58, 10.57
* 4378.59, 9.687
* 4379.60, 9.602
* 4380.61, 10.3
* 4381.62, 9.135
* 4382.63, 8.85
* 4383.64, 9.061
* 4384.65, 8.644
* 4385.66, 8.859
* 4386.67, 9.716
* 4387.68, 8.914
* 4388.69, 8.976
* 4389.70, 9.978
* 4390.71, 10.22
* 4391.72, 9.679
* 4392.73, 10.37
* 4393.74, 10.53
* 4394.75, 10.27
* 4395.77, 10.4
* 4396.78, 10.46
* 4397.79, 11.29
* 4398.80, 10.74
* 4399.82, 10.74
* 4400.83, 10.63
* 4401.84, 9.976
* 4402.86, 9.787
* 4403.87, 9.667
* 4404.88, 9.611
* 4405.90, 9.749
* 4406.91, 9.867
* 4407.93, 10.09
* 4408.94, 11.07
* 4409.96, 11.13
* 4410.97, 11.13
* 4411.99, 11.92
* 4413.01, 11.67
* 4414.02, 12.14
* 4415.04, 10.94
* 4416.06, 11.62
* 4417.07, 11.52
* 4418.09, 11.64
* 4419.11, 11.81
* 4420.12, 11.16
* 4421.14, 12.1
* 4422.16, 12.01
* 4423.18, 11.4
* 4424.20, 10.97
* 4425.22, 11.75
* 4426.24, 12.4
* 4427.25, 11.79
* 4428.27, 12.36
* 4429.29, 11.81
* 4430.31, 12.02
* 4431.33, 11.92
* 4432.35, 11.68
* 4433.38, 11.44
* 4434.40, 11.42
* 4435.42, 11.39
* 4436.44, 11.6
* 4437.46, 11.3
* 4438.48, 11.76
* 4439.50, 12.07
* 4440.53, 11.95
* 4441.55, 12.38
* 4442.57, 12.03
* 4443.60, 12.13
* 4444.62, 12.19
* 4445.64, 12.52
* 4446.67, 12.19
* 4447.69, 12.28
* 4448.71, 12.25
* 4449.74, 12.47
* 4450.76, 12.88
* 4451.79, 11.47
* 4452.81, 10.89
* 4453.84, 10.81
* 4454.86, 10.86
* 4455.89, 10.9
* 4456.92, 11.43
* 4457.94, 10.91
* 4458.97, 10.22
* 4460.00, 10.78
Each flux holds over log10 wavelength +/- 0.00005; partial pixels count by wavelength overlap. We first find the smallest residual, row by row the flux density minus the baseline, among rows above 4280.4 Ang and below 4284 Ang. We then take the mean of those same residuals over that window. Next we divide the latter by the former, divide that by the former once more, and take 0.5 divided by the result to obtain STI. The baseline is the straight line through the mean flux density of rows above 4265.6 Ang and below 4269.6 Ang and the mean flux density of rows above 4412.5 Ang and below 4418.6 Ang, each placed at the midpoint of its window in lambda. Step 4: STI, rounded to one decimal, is -0.4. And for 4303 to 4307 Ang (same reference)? -2.5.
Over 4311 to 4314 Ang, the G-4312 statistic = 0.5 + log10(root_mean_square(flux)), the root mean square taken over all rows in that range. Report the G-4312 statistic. 1.39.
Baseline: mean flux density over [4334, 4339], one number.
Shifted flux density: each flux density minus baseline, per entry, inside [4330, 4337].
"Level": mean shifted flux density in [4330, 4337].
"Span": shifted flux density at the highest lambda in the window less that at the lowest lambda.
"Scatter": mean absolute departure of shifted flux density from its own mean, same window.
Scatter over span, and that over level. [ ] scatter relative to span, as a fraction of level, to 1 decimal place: -0.6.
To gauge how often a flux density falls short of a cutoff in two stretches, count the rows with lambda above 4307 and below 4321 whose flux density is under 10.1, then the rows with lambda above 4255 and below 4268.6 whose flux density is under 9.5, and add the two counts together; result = 17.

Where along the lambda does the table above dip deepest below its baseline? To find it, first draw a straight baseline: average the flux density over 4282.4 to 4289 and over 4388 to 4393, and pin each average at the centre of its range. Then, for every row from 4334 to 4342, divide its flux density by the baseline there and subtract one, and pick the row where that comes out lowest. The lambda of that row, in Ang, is 4341.45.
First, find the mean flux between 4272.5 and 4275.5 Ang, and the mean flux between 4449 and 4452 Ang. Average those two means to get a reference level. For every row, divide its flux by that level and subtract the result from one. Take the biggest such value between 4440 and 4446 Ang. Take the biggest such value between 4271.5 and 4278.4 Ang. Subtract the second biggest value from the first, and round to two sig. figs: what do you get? -0.37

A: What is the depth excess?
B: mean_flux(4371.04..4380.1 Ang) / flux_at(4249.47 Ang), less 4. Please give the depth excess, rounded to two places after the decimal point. -3.00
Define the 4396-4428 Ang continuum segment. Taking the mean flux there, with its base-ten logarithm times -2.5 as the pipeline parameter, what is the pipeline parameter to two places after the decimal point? -2.61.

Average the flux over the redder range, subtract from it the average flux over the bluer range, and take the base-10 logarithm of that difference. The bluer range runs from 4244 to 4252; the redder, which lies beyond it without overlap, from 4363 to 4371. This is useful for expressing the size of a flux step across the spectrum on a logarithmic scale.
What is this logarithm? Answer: 0.0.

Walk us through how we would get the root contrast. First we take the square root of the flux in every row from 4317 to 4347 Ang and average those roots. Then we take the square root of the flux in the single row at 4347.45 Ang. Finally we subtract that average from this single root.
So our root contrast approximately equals 0.10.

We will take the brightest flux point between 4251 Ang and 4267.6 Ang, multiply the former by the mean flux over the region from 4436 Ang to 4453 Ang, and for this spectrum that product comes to 132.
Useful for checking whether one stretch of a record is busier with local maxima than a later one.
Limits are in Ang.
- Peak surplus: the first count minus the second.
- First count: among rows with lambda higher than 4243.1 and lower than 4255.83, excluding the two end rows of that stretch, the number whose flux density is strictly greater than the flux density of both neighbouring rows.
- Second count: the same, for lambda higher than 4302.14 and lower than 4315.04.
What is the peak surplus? 2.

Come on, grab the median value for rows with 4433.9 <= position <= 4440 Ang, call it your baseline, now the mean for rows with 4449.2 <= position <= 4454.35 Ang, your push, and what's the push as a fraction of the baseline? 1.02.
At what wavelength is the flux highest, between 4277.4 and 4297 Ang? 4278.92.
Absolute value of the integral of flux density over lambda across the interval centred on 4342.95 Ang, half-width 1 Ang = 19.7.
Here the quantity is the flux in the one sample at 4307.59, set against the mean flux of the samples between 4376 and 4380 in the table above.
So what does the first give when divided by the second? 0.59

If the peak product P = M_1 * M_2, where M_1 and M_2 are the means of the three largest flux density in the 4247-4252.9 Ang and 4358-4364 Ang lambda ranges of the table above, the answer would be 126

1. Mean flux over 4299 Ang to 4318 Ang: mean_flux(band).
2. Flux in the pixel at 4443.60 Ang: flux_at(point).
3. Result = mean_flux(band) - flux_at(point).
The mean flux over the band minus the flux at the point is -4.7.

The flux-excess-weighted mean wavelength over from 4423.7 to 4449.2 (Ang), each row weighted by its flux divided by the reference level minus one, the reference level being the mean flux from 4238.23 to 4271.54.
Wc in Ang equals 4437.0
